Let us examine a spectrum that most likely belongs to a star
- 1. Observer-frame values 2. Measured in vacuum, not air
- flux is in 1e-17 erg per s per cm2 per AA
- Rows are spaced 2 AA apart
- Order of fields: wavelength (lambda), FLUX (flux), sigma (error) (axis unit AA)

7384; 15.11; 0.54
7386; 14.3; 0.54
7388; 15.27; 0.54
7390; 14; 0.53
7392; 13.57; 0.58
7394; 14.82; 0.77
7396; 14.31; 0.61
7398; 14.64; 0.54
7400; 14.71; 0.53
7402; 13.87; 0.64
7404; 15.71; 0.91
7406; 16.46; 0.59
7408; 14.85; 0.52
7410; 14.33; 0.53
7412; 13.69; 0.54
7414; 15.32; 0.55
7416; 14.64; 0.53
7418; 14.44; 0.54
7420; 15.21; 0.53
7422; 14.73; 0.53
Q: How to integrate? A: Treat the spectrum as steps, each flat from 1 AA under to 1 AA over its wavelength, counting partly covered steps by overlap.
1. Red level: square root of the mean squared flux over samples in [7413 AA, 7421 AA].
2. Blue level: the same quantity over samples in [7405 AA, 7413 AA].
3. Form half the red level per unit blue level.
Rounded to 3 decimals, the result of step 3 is 0.501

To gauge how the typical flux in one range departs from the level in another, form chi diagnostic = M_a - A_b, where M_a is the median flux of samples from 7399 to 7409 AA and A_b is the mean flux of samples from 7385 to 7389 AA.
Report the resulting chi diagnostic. 0.1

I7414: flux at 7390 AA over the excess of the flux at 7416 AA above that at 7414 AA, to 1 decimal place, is -20.6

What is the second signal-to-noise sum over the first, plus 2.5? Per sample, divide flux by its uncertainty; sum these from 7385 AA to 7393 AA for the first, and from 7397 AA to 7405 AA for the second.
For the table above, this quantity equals 3.40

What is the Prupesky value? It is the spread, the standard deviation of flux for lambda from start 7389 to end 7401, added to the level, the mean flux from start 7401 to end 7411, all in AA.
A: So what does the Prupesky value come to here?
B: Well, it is 15.5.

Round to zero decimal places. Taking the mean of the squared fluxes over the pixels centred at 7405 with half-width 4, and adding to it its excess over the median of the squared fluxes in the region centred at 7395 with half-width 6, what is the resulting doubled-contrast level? 256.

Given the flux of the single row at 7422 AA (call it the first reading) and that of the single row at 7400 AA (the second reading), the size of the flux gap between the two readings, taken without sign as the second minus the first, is 0.0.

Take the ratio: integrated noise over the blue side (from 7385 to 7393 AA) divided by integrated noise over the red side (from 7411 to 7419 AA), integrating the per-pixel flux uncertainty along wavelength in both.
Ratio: 1.01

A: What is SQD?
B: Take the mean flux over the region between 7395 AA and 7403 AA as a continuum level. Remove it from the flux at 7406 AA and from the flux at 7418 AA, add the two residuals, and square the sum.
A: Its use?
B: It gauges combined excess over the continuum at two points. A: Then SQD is 4.6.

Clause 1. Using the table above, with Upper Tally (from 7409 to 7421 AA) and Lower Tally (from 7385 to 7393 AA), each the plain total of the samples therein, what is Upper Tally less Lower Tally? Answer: 30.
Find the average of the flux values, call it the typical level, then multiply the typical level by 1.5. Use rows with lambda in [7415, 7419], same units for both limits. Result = 21.8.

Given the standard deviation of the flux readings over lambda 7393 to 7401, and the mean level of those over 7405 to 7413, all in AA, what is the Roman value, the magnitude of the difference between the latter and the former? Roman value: 14.6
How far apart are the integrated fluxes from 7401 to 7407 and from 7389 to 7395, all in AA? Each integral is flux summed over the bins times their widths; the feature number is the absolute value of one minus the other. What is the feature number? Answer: 7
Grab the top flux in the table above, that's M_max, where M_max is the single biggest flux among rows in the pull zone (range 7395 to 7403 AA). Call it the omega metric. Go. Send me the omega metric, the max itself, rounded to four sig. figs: 14.71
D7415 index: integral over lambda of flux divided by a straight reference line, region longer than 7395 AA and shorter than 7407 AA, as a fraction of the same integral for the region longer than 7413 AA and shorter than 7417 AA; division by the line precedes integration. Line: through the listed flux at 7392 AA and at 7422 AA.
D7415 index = 3.1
